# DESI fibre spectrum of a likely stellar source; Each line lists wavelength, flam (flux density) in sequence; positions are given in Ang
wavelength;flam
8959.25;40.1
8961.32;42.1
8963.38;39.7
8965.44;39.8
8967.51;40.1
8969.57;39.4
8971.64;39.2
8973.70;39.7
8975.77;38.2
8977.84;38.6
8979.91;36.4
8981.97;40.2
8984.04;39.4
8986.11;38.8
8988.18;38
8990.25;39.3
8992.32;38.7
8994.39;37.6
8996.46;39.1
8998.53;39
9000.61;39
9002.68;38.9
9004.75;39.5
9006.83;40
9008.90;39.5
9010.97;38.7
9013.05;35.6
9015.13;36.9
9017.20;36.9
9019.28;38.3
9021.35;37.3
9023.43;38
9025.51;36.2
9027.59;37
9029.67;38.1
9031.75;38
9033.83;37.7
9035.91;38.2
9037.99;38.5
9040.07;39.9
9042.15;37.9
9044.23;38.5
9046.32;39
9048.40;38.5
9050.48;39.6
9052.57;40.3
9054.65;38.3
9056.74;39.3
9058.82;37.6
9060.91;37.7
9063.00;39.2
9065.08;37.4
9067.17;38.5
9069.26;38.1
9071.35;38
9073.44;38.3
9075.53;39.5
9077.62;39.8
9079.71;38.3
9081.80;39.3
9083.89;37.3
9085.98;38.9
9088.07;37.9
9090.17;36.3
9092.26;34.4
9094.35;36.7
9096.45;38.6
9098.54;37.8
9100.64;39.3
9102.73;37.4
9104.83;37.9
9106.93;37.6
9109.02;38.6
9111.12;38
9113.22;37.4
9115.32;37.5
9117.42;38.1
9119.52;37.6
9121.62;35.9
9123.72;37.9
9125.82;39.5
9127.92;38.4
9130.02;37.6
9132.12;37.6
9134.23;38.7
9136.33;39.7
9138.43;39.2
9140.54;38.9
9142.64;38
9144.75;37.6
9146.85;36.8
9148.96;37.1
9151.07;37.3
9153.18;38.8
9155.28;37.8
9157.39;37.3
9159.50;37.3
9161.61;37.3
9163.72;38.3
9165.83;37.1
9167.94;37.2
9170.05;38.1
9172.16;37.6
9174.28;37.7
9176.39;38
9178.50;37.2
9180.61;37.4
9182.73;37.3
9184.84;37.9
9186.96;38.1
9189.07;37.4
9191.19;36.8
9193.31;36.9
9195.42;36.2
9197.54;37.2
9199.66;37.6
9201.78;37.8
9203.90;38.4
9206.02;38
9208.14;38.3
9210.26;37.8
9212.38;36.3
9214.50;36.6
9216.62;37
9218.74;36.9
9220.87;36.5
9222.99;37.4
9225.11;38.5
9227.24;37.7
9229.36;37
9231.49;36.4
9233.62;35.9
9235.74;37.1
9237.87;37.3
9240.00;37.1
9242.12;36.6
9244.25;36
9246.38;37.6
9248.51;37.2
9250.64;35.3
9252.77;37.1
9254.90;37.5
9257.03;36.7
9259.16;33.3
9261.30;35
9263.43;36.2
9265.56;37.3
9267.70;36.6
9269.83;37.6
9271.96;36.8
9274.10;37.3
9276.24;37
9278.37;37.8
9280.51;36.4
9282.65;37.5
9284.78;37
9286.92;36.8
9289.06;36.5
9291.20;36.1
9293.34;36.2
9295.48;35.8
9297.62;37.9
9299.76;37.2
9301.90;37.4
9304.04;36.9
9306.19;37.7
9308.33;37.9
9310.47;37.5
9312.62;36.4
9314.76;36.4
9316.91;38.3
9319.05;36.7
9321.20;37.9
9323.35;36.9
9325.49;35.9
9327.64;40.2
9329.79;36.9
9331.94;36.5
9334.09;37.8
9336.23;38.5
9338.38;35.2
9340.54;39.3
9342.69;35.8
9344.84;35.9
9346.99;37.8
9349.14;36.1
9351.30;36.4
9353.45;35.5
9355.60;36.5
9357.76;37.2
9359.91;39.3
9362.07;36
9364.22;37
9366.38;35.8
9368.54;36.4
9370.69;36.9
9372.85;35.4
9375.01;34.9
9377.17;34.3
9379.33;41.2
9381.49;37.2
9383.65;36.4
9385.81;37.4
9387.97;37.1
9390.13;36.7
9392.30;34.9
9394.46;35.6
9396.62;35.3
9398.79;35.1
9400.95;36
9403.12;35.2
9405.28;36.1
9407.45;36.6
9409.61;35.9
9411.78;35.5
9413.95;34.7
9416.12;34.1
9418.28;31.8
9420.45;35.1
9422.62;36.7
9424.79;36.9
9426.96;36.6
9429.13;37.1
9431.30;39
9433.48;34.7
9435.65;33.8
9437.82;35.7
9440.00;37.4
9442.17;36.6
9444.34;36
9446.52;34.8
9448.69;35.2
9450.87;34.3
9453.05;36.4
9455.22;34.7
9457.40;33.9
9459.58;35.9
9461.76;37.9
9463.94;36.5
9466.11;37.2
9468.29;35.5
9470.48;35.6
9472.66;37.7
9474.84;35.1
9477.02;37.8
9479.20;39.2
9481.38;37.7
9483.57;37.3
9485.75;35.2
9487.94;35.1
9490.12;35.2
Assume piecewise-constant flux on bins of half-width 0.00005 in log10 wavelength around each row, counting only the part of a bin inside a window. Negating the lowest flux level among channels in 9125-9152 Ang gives -36.8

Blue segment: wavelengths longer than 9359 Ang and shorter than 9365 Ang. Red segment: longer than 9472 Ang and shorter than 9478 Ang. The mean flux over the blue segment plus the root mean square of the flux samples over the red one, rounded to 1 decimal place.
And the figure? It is 74.3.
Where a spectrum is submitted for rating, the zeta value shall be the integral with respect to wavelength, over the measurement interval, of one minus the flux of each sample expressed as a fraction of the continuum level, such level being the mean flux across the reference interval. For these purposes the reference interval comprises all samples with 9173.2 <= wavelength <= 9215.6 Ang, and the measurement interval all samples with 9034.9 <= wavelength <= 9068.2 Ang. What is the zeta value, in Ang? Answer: -1.1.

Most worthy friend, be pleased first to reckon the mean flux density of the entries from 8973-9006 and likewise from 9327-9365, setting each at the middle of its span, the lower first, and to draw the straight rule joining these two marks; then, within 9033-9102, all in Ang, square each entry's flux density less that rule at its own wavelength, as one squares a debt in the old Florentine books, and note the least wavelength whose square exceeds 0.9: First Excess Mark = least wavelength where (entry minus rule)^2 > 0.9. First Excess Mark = 9040.07 Ang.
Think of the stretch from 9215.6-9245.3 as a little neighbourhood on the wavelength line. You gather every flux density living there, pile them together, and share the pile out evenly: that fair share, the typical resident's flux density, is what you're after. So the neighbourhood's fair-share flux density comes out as 37.0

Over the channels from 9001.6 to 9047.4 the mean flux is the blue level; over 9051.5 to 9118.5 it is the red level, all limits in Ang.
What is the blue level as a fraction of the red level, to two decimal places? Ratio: 1.00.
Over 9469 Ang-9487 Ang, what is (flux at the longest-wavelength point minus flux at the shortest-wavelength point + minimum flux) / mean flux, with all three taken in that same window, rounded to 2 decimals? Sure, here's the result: 0.94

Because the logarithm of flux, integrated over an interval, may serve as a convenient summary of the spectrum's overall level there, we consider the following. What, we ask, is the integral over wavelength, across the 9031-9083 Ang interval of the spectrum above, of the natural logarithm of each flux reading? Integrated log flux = 190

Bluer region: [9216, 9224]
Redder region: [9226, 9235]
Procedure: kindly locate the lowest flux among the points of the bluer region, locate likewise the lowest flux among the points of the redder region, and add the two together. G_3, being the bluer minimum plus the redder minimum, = 72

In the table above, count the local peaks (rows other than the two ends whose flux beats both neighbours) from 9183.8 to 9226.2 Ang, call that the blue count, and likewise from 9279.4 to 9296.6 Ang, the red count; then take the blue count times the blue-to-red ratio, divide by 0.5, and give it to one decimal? 25.0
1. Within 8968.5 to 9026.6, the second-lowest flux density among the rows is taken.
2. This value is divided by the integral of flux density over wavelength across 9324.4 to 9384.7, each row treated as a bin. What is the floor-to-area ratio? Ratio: 0.0163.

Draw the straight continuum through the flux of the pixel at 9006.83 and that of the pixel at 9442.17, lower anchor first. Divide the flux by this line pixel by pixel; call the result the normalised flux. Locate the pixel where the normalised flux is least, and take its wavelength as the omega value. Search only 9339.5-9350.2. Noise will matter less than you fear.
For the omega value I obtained 9342.69 Ang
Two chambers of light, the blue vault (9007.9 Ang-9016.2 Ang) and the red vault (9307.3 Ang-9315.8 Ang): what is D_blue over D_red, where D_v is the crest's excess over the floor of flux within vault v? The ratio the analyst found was 2.6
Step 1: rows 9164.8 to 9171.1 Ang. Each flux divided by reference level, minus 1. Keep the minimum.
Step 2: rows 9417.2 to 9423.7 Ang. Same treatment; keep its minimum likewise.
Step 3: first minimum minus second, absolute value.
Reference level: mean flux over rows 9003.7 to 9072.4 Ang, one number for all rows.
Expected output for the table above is 0.139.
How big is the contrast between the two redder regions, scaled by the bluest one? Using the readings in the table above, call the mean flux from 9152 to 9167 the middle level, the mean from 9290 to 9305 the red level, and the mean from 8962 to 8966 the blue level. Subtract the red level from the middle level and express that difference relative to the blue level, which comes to 0.023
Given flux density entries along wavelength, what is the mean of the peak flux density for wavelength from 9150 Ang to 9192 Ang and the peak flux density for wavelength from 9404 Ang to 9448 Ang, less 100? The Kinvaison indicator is -61.1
